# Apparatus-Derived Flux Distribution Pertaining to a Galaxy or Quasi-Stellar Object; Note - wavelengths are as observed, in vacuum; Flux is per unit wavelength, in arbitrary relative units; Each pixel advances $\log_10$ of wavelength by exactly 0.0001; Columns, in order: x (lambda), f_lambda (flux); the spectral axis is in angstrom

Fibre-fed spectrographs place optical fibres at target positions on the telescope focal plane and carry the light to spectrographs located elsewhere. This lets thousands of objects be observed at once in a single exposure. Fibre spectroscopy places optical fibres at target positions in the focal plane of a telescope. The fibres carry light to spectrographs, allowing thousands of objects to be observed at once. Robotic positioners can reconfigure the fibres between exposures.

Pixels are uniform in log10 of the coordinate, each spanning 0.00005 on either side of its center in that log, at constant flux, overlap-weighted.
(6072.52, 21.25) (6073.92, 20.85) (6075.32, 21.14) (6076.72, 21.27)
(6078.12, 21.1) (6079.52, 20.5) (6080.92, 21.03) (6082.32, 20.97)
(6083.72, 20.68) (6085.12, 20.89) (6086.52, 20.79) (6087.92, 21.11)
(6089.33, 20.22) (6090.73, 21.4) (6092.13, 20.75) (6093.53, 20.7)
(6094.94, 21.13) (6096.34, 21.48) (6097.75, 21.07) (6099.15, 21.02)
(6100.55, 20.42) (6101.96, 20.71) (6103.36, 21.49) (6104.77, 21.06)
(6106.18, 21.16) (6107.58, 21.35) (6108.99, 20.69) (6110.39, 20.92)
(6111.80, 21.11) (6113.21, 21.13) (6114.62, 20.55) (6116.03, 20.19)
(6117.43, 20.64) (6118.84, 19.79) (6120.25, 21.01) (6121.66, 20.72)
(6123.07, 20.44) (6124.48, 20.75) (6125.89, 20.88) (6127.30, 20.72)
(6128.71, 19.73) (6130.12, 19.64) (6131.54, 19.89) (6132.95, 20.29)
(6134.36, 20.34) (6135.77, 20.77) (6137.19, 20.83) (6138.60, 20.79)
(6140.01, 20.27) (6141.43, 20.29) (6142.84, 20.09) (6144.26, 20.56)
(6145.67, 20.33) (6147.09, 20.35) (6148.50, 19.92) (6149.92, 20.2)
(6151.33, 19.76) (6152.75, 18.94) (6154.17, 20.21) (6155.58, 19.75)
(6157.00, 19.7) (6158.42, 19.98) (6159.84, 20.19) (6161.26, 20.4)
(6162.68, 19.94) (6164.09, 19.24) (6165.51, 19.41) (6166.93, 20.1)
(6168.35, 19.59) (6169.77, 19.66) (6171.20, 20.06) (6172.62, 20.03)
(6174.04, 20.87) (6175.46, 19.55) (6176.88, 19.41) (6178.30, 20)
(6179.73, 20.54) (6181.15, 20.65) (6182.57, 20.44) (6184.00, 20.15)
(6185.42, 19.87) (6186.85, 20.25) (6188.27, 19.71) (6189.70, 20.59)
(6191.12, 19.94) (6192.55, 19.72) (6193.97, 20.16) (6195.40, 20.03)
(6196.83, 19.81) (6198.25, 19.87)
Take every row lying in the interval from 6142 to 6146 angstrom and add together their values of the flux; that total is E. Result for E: 61.0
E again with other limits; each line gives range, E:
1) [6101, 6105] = 63.3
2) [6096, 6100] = 63.6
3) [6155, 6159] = 59.4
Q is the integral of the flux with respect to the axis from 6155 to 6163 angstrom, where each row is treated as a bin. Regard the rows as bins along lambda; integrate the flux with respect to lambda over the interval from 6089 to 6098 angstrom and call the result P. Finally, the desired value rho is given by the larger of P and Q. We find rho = 189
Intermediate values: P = 189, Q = 160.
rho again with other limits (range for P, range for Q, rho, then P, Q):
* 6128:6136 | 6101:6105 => 161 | 161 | 84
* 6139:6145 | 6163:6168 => 122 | 122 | 98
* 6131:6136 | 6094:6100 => 127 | 102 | 127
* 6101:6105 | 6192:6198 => 120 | 84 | 120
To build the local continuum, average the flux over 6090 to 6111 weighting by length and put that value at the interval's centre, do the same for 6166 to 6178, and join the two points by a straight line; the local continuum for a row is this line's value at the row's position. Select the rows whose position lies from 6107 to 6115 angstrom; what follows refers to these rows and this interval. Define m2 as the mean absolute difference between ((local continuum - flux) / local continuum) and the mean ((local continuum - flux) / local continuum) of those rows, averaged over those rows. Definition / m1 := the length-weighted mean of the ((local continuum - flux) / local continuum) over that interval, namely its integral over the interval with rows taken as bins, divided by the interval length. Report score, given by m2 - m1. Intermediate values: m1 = -0.005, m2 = 0.011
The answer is 0.016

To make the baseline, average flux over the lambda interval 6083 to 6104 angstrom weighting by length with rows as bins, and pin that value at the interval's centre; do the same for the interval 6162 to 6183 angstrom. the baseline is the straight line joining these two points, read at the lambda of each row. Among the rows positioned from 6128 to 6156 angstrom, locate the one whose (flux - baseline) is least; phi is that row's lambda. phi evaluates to 6152.75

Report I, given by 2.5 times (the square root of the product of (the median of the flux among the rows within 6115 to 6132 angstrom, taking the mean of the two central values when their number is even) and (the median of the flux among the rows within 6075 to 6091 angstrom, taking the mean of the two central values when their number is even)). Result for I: 51.9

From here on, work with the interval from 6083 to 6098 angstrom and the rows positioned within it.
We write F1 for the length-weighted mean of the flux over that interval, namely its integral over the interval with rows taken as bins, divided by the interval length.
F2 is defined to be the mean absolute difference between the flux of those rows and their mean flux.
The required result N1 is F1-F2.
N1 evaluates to 20.6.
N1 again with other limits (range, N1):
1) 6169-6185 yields 19.7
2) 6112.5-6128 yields 20.3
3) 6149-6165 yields 19.5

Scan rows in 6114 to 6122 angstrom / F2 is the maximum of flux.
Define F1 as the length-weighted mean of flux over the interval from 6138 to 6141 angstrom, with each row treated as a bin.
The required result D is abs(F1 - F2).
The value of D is 0.5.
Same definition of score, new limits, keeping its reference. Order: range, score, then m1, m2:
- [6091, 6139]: 0.012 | 0.004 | 0.016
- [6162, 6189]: 0.026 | -0.006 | 0.020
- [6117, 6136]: 0.006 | 0.011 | 0.018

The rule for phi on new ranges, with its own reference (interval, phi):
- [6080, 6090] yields 6089.33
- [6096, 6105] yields 6100.55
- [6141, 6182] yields 6152.75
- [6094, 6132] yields 6130.12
